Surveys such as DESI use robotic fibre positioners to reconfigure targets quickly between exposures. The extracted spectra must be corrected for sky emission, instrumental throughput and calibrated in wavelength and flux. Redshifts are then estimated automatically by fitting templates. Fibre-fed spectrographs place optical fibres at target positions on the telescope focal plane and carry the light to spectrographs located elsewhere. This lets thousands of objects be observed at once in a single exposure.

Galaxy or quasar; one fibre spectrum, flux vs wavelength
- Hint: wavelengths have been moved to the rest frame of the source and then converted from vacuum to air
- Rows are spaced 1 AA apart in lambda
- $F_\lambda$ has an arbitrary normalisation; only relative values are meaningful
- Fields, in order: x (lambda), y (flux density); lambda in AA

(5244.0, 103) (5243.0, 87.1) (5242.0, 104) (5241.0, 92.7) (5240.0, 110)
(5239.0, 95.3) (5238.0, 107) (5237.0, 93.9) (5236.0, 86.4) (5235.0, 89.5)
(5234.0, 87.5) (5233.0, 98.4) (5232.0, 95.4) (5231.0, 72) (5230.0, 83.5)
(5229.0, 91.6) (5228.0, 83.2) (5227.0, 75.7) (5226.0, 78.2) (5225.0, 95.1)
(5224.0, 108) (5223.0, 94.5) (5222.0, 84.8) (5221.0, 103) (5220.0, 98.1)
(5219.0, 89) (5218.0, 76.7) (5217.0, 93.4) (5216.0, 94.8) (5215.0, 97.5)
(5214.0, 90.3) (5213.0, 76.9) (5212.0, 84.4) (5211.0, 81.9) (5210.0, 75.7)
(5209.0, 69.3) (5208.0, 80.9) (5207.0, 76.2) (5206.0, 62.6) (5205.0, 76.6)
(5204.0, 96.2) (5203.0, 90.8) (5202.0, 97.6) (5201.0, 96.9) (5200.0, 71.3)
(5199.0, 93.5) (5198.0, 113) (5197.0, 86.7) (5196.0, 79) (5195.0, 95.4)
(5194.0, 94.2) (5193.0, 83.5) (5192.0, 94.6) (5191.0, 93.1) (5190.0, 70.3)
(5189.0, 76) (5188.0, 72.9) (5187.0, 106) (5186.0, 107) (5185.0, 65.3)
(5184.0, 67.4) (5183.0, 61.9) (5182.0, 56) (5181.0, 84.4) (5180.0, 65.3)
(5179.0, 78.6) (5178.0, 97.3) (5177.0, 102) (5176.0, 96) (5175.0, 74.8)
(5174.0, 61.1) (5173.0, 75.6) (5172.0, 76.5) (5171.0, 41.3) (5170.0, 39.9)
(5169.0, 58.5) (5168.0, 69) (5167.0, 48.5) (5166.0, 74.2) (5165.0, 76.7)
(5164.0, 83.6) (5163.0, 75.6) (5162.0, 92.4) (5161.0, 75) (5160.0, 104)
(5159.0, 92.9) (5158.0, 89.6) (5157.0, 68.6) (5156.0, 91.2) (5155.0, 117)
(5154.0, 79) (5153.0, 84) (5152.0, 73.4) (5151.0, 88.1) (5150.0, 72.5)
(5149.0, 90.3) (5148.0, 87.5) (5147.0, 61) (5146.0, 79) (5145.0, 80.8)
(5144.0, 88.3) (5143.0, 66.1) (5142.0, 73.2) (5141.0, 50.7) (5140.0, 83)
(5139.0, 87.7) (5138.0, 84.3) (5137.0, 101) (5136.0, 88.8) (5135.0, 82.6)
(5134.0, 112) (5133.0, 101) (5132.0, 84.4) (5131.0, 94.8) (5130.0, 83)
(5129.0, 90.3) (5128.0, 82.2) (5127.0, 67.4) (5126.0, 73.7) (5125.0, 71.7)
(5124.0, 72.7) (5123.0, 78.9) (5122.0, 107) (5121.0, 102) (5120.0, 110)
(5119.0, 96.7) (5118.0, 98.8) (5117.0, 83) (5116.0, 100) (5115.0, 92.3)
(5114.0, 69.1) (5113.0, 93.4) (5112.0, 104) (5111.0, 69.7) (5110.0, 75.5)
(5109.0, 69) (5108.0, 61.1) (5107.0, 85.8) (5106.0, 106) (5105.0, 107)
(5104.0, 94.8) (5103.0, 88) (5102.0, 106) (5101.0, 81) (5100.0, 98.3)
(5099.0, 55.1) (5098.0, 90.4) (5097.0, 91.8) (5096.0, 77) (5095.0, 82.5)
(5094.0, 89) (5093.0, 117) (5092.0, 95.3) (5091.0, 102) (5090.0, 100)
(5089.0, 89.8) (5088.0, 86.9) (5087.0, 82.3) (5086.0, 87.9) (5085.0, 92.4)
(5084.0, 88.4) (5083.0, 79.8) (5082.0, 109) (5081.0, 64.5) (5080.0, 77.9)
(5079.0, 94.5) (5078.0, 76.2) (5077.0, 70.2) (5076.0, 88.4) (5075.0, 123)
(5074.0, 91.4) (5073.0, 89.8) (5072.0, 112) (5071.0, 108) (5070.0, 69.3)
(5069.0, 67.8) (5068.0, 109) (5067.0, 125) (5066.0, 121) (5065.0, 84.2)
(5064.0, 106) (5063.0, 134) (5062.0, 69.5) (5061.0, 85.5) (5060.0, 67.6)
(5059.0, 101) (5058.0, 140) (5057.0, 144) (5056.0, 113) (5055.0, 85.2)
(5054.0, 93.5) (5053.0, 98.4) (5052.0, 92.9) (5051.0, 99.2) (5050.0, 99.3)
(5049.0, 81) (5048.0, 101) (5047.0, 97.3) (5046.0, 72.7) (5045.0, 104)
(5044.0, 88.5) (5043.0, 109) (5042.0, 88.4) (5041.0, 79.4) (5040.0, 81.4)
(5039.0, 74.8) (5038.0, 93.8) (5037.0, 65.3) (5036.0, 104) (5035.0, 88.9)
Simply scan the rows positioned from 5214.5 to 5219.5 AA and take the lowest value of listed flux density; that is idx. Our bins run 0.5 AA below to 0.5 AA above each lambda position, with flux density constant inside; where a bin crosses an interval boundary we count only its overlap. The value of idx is 76.7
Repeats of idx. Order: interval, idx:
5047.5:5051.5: 81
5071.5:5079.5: 70.2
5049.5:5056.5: 85.2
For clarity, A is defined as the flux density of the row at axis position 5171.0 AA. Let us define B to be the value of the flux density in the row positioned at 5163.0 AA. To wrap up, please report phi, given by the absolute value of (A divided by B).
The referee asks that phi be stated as 0.55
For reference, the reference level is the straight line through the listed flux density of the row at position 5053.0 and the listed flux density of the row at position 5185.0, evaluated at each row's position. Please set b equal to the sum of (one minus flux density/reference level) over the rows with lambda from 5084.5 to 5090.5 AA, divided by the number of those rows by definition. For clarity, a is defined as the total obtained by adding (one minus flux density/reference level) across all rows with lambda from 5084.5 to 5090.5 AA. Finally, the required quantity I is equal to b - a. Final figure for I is 0.01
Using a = 0.0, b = -0.002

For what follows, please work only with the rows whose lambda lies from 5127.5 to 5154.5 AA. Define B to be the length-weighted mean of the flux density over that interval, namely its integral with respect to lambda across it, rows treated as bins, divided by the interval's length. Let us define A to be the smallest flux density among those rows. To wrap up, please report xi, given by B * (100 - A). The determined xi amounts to 4107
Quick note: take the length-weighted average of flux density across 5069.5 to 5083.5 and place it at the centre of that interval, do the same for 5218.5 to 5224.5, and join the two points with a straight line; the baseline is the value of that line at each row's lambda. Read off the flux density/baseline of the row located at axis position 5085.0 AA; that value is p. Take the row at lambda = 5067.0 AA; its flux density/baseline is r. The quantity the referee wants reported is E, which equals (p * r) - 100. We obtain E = -98.6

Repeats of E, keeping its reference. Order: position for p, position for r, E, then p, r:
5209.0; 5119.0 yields -99.2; 0.72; 1.06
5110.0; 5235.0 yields -99.2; 0.83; 0.92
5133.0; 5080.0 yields -99.0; 1.10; 0.87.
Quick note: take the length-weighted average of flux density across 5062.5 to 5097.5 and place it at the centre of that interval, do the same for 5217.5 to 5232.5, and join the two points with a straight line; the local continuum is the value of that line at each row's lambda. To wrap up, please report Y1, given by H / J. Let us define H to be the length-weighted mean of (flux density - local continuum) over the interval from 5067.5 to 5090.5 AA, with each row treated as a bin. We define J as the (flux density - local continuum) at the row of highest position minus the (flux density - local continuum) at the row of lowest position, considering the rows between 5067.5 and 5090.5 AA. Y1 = 0.5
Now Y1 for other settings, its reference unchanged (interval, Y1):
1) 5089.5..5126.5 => 0.1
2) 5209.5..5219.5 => -0.2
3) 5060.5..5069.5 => -0.3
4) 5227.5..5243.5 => 0.9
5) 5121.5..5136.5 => 0.3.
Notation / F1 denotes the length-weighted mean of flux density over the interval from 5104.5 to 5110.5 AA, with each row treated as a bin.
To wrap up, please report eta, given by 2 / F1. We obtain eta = 0.024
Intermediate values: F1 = 84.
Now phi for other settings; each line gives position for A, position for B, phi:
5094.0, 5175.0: 1.19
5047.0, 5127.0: 1.44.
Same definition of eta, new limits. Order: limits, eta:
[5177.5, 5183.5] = 0.027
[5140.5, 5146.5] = 0.027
